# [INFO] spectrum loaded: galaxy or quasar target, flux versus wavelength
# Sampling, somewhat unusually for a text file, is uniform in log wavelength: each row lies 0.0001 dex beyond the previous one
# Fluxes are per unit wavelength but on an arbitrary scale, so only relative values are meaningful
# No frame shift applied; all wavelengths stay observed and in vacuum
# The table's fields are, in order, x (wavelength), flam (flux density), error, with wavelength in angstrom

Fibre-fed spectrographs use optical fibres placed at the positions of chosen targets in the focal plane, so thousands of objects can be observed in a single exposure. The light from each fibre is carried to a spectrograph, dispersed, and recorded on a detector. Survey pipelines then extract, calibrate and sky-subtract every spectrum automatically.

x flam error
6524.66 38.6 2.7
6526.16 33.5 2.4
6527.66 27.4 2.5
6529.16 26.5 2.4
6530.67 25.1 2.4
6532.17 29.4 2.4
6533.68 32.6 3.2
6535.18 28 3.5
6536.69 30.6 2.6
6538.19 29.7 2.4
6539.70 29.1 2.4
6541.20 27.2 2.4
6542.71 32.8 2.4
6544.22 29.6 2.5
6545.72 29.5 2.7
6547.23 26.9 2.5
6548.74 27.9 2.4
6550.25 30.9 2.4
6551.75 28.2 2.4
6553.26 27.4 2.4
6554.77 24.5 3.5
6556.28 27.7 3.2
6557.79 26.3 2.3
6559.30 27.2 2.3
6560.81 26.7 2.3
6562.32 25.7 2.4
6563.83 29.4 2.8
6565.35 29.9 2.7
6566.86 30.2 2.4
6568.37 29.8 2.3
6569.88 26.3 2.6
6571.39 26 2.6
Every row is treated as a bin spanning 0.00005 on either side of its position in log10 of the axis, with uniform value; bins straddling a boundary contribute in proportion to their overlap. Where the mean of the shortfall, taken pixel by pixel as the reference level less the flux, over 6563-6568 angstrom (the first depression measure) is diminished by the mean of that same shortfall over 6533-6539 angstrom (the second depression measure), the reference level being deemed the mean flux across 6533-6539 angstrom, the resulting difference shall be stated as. 0.4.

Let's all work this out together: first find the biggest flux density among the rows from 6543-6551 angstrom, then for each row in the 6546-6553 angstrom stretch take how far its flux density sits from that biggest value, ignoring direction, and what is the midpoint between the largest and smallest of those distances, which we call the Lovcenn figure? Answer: 2.0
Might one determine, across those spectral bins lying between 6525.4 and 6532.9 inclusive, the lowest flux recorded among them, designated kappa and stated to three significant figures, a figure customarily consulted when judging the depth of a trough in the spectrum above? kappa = 25.1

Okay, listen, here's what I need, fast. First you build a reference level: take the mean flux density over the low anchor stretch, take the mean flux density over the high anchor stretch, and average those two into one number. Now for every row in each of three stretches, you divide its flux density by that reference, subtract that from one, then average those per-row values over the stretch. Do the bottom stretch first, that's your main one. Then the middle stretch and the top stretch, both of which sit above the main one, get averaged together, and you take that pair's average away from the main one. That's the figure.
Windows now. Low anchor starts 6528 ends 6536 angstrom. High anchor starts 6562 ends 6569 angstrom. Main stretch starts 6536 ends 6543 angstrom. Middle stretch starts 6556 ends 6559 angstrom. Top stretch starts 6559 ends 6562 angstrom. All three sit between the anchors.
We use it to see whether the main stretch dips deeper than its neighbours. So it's -0.10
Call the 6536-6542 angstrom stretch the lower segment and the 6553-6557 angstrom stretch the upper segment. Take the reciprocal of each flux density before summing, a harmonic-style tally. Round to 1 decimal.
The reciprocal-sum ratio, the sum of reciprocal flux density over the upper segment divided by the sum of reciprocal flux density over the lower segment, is 0.8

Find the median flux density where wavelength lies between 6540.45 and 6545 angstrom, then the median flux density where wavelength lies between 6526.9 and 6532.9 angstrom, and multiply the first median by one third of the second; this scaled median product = 266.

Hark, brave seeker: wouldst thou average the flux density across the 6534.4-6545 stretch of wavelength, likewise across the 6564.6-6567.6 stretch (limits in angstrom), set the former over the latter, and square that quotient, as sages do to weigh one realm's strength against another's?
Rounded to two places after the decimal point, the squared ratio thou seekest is 0.97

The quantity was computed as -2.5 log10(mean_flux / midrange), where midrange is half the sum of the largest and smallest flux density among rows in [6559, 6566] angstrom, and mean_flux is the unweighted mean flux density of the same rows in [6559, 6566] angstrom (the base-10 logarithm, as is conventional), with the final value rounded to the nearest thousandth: 0.001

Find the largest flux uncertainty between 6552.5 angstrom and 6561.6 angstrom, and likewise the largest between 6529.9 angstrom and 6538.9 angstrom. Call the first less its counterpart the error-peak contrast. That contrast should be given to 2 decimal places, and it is 0.00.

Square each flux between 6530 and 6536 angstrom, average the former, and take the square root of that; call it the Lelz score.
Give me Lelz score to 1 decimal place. 28.9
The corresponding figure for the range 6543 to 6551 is 29.0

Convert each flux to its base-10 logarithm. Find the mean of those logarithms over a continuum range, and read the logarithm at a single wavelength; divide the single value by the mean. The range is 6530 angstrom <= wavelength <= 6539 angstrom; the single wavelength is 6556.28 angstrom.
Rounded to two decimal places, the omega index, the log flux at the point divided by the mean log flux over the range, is 0.98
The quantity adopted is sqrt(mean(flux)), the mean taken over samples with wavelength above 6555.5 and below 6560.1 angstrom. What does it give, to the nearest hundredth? 5.20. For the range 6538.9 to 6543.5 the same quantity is 5.45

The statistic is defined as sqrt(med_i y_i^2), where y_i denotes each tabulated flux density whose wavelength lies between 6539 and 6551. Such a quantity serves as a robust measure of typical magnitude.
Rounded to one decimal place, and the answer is 29.3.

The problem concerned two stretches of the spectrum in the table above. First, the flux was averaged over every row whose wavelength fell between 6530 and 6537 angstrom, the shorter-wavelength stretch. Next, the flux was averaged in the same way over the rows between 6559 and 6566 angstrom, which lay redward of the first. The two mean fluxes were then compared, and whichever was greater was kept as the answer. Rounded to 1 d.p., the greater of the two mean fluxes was 29.1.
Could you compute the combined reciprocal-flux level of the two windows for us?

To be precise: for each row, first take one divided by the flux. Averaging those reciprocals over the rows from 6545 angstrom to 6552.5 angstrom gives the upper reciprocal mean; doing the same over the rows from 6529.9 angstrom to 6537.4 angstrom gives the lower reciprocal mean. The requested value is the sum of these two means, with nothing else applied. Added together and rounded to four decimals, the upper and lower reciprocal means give 0.0695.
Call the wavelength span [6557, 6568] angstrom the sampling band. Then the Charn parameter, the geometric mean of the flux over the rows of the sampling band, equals 27.9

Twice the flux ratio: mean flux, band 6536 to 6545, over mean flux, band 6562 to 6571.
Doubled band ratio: 2.09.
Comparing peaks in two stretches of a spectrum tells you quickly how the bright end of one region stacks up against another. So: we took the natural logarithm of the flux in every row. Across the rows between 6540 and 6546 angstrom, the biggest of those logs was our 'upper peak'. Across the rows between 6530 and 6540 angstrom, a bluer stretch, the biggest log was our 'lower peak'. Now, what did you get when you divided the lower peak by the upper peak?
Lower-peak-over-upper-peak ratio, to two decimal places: 1.00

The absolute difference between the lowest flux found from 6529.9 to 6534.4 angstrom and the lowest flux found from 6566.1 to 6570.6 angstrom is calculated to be 1.2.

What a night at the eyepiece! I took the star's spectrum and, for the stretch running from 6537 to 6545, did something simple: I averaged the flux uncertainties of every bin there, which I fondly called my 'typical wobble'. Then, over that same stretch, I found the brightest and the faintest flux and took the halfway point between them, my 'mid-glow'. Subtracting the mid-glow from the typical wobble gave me -27.6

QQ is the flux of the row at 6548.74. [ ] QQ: 27.9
